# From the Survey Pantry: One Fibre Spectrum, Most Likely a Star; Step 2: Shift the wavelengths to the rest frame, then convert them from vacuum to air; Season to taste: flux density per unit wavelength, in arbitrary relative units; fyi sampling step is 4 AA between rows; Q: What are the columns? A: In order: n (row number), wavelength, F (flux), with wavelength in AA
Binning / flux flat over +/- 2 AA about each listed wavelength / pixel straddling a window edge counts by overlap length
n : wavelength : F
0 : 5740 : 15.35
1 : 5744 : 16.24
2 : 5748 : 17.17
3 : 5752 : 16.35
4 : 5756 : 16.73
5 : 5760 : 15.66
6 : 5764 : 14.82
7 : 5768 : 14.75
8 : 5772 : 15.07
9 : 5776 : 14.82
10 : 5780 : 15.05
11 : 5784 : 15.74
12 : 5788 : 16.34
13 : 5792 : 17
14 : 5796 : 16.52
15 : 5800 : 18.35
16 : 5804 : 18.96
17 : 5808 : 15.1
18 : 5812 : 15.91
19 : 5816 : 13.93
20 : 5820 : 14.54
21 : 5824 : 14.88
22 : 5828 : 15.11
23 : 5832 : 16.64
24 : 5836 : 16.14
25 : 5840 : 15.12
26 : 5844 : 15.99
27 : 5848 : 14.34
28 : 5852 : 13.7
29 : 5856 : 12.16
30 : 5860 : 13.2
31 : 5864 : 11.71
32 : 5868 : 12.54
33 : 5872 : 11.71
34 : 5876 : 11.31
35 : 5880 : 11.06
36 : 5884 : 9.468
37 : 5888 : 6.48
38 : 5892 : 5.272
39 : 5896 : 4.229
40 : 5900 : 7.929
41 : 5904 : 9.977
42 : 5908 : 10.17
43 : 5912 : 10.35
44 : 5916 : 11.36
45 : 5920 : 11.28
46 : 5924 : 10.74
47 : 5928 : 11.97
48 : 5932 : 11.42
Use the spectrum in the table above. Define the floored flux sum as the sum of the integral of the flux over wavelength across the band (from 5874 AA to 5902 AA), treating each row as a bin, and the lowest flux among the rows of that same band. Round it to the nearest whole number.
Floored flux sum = 227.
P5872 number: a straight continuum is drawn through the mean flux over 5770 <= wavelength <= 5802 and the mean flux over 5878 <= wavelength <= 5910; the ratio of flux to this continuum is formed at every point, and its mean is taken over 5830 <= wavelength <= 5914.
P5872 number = 1.16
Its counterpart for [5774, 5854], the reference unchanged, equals 1.13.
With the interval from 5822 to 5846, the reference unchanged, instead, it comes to 1.25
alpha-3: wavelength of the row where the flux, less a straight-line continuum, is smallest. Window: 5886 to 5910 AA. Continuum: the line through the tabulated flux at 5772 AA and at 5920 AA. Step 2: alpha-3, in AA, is 5896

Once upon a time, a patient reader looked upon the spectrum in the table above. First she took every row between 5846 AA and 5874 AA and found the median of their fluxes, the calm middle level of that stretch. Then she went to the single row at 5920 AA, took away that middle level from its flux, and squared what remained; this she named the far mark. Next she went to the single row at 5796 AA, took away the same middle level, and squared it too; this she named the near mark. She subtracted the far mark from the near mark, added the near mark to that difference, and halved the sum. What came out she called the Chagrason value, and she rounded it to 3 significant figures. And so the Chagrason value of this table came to 15.0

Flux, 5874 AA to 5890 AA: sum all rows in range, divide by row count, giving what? 10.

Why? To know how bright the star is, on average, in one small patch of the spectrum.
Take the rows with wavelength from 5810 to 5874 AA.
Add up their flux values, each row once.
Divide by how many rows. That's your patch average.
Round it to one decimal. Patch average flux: 14.2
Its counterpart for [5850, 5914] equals 10.1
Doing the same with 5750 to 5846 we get 15.8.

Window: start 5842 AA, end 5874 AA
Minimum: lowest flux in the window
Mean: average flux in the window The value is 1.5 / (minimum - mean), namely -1.0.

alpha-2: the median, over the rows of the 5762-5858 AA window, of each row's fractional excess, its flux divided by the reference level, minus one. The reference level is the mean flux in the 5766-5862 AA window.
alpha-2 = -0.02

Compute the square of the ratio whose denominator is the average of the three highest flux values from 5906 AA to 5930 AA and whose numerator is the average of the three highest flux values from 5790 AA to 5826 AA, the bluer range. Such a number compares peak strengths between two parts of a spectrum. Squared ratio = 2.46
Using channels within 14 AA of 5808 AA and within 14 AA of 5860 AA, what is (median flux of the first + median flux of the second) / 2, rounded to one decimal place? 14.2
